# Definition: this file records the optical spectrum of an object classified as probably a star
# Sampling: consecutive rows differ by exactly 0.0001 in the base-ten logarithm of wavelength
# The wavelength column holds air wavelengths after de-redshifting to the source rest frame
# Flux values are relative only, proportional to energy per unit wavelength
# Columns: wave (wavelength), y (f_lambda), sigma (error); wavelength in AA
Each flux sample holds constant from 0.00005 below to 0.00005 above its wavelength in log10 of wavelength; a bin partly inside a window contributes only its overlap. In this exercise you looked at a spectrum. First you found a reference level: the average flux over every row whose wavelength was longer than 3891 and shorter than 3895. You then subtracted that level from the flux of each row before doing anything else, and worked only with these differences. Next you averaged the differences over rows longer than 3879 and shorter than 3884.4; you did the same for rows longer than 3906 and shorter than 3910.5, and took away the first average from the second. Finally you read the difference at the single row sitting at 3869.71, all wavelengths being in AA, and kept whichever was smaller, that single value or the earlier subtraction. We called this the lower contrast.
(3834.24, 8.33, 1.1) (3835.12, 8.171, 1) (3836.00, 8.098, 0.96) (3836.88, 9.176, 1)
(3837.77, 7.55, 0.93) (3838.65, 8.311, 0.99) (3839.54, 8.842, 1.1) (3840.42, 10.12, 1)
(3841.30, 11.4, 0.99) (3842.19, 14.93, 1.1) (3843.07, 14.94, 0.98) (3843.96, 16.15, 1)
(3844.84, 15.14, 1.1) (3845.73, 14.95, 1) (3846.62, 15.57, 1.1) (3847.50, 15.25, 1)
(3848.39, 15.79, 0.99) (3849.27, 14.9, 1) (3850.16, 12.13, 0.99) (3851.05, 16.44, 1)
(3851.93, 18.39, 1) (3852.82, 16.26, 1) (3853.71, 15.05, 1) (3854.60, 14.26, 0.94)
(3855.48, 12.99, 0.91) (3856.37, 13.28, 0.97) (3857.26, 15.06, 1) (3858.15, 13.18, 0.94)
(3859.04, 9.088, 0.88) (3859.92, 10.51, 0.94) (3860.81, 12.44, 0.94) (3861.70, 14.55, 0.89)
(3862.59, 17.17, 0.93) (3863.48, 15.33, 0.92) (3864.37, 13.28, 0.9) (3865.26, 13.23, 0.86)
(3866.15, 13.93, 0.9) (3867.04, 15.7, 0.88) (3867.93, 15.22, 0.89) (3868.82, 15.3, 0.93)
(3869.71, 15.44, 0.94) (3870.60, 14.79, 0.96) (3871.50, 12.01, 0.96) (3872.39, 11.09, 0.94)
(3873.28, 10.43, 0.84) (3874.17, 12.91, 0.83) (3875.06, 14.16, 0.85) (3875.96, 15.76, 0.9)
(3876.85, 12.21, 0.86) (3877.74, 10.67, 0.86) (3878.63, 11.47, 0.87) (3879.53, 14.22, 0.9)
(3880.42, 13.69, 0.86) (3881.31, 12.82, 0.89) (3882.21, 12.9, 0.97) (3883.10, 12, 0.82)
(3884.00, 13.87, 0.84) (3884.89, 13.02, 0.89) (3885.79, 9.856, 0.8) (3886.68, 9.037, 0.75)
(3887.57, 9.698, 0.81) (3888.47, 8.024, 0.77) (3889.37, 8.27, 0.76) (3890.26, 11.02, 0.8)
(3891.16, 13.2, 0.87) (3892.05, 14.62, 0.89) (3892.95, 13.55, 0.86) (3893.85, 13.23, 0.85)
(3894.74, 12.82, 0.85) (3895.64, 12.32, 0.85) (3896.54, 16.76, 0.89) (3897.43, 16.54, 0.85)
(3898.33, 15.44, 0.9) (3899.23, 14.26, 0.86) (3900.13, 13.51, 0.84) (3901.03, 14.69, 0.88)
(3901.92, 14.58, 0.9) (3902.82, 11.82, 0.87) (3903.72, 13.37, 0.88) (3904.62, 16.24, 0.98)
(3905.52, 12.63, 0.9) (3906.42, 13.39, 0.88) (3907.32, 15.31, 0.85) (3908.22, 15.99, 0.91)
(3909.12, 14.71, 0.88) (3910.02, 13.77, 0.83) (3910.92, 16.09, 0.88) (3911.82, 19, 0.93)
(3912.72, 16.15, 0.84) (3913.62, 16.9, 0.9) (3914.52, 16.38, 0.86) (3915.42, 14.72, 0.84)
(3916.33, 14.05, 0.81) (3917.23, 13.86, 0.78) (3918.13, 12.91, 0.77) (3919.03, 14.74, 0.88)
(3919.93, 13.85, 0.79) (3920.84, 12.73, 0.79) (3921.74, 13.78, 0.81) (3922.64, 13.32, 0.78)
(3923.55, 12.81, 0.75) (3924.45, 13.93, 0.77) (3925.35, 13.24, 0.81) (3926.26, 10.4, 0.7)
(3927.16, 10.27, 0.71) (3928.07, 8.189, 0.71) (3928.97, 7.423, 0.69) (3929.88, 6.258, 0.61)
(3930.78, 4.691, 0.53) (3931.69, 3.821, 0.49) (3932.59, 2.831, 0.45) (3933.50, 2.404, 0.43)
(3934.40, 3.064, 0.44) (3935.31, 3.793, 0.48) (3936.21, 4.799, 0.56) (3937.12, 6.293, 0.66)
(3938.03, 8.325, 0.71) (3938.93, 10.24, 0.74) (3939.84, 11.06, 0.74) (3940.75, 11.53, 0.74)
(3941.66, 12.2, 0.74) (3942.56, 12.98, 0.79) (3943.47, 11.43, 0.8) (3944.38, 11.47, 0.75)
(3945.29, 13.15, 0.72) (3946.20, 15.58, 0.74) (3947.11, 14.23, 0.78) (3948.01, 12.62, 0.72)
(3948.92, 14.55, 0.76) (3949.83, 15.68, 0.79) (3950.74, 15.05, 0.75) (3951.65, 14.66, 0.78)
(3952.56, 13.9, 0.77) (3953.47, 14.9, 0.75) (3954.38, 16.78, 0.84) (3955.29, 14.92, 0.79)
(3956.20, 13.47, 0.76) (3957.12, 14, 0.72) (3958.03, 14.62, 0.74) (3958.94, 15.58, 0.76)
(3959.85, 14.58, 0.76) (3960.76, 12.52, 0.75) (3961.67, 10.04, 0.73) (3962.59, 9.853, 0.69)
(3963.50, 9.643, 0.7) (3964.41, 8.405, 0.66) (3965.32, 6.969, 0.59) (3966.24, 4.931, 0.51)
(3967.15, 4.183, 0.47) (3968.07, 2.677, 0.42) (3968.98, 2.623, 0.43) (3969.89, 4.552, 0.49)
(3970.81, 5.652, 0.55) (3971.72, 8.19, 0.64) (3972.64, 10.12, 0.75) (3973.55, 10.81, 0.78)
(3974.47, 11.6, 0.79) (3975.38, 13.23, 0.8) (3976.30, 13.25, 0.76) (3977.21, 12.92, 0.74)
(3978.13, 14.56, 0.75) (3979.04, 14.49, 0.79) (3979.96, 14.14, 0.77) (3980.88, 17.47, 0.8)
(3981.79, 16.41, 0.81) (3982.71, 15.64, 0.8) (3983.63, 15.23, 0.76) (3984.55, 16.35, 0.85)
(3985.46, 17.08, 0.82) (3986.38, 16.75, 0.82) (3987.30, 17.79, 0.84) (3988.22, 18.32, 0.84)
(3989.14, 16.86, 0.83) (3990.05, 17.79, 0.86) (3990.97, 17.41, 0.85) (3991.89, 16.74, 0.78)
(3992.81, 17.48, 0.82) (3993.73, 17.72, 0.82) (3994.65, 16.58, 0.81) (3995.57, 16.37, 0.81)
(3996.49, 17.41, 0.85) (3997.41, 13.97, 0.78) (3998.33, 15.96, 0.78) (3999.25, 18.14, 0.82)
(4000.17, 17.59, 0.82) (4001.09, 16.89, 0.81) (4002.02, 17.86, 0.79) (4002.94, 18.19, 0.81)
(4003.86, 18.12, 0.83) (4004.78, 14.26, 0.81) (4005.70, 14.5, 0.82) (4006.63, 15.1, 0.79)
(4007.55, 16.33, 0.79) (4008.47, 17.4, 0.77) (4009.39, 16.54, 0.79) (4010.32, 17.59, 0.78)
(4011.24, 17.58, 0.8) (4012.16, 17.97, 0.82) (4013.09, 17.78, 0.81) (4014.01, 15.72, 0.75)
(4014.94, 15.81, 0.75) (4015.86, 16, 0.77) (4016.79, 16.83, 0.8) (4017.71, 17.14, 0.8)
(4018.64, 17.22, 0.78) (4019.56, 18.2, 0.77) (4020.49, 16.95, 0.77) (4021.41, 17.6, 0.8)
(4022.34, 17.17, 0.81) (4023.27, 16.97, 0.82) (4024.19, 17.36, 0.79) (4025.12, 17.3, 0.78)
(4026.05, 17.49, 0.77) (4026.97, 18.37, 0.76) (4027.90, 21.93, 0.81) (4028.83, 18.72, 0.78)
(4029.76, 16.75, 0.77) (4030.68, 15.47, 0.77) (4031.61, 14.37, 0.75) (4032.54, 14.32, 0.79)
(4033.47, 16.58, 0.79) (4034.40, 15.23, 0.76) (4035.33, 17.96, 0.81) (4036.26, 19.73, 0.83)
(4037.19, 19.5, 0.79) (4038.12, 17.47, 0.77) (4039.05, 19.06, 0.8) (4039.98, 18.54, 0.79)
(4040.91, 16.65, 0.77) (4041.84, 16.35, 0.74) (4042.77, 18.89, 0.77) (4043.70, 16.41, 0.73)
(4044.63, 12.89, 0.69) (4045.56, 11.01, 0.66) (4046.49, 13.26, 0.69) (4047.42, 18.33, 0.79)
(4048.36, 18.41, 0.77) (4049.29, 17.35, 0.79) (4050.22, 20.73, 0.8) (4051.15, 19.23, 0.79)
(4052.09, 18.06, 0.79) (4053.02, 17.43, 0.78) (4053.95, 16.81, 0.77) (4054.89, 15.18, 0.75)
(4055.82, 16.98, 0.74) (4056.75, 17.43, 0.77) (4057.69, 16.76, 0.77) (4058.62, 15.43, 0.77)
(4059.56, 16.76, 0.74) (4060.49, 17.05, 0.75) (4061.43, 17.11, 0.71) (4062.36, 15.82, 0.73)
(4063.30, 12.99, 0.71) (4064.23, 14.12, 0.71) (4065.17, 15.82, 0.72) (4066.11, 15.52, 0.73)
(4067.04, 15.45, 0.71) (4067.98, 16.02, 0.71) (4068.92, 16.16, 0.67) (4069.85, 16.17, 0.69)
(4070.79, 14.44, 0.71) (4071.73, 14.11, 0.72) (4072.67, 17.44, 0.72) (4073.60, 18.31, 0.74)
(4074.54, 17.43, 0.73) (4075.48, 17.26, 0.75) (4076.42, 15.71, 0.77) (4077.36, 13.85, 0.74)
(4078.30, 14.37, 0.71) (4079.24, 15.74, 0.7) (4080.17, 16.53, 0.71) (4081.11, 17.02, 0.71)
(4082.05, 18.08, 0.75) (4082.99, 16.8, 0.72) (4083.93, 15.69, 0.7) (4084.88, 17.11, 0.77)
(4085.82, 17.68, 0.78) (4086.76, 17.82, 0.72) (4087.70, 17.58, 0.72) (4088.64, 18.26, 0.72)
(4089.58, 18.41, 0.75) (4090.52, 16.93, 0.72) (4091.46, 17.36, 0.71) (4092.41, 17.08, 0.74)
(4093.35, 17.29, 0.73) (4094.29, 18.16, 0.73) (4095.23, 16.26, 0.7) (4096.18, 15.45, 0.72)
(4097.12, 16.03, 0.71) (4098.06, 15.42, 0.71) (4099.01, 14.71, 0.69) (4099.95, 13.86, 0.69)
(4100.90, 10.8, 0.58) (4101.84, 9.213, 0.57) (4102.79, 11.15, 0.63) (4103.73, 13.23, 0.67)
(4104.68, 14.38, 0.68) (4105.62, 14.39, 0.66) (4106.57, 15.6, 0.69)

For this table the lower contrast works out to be 1.4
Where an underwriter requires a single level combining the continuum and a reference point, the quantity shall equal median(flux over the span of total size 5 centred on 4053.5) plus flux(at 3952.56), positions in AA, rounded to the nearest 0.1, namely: 31.1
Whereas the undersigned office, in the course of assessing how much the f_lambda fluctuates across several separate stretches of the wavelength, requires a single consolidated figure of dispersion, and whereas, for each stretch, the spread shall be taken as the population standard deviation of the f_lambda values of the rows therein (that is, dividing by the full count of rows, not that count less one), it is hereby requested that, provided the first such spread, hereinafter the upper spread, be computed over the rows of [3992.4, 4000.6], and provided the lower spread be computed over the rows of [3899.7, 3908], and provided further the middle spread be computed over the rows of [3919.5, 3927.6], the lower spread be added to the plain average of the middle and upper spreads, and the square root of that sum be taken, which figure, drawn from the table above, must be 1.60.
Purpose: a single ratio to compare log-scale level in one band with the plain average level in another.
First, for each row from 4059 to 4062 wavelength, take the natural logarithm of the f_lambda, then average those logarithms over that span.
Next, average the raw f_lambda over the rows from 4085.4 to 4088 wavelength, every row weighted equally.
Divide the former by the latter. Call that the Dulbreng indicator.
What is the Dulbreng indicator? 0.160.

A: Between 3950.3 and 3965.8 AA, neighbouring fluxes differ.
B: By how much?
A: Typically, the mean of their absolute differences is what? 1.13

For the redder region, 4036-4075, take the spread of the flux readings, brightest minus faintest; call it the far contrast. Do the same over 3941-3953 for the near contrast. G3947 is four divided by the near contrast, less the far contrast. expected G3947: -8.8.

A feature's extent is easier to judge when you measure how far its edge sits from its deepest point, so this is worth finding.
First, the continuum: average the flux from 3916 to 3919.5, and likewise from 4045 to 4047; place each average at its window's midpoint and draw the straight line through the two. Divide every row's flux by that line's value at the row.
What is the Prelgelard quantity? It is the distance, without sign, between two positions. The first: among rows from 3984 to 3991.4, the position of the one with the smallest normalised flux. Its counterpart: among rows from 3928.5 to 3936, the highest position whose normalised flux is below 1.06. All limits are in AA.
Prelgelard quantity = 49.2 AA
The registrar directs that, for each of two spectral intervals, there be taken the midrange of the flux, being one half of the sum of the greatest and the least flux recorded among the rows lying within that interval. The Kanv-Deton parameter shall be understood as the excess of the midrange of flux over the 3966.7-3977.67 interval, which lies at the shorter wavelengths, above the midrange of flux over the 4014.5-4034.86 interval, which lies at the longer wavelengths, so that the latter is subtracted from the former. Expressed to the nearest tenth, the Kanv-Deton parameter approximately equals -10.2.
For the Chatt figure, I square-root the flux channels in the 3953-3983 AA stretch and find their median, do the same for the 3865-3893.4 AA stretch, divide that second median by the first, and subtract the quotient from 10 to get 9.00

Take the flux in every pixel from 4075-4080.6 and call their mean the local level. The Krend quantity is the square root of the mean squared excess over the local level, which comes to 1.2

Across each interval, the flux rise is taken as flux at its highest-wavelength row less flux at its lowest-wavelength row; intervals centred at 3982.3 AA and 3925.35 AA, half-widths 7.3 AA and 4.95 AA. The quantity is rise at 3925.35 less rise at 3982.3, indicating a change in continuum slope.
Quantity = -10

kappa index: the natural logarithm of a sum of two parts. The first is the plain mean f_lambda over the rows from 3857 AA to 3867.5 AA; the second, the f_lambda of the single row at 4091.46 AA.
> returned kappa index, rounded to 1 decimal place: 3.4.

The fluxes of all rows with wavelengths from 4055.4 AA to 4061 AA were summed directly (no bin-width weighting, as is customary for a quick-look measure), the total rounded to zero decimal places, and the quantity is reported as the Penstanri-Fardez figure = 100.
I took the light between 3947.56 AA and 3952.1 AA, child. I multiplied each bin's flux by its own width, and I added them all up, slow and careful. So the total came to 66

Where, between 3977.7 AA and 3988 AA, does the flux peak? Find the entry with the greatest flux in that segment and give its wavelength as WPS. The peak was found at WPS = 3987.30 AA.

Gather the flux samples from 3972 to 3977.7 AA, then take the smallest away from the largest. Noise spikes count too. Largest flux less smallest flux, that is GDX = 3.1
